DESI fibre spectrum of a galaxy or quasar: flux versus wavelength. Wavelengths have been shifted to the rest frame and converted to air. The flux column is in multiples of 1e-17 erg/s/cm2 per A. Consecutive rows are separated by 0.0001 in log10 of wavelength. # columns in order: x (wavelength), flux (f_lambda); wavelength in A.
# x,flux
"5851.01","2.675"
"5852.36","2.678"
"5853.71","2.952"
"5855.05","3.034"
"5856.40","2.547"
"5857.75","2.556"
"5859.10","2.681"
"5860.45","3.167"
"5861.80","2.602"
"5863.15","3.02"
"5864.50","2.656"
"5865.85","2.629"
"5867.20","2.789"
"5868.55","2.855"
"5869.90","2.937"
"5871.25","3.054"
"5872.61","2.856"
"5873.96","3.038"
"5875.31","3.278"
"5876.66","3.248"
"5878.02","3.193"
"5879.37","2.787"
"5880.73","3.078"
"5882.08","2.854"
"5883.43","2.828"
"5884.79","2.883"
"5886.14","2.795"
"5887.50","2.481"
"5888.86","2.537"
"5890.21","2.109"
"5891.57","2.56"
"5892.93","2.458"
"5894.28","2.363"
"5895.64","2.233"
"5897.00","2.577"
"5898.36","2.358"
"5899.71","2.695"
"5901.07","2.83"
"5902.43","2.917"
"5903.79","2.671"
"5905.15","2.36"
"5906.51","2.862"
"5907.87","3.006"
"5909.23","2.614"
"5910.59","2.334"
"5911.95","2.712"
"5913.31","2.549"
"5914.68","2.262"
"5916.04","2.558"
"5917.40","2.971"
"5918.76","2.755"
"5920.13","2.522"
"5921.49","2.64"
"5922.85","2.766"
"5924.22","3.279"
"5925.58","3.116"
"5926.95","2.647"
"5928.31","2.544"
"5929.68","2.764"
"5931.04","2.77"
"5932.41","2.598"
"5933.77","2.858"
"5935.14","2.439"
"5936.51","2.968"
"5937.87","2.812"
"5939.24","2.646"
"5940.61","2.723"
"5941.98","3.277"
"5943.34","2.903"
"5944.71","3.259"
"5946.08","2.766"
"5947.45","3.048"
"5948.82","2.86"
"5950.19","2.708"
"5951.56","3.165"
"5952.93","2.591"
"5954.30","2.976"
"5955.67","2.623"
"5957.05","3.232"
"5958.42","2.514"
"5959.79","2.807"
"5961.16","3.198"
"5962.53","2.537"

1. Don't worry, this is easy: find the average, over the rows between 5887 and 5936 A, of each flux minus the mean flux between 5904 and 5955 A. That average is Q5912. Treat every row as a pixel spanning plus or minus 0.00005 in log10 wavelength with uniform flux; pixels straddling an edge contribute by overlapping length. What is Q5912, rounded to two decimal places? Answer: -0.14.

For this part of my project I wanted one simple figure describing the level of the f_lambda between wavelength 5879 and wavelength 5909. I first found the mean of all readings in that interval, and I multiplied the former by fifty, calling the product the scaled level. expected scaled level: 132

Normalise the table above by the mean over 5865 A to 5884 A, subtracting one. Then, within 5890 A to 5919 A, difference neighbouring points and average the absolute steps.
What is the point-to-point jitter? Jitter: 0.089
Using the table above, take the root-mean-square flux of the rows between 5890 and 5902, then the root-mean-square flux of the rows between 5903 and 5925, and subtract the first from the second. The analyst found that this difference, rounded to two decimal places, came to 0.22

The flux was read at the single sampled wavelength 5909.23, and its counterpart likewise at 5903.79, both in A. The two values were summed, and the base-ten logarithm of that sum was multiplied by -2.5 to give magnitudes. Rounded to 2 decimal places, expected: -1.81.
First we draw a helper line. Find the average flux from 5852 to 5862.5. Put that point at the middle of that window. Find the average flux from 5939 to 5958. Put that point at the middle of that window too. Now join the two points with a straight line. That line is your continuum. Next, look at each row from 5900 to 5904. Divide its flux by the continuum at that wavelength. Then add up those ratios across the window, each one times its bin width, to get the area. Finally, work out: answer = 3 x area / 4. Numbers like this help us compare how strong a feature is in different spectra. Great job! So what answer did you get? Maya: 3.0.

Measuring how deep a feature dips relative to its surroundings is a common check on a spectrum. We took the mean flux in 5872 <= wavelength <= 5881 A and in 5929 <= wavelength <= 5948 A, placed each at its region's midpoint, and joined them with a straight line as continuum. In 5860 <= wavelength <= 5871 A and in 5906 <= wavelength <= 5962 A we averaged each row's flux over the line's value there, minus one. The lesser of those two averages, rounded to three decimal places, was -0.089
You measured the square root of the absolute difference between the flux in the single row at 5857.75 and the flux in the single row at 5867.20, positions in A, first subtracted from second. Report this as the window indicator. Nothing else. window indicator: 0.5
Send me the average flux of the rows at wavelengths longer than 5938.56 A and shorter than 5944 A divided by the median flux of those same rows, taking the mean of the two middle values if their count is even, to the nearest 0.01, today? 1.03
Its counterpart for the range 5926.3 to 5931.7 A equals 0.99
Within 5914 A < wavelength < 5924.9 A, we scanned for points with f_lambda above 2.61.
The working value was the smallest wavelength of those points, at 5917.40 A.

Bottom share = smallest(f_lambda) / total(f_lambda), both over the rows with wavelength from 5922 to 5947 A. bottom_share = 0.048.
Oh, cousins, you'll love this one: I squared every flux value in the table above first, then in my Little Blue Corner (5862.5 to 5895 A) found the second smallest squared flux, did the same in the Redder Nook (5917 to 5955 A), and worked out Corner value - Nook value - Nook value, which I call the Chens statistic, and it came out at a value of -7.1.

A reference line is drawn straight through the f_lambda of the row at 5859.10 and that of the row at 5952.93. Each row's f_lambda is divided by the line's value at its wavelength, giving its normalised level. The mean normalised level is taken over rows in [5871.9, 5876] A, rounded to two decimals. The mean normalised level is 1.15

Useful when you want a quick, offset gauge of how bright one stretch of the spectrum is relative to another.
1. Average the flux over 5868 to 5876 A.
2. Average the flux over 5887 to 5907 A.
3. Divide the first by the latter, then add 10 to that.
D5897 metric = 11.19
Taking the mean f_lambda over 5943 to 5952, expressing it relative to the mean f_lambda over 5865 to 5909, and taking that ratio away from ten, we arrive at 8.93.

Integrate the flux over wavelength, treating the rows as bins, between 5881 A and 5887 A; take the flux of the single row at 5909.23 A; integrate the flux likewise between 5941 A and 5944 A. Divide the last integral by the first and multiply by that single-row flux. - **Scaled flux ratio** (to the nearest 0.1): 1.4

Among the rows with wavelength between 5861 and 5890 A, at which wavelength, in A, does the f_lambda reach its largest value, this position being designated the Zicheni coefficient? 5875.31 A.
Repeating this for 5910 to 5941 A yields 5924.22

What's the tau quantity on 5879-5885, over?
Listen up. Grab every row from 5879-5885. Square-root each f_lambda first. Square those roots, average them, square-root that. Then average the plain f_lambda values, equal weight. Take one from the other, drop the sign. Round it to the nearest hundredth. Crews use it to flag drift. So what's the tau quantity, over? 1.19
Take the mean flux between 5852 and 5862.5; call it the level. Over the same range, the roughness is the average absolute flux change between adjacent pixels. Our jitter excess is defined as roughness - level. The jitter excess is -2.5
